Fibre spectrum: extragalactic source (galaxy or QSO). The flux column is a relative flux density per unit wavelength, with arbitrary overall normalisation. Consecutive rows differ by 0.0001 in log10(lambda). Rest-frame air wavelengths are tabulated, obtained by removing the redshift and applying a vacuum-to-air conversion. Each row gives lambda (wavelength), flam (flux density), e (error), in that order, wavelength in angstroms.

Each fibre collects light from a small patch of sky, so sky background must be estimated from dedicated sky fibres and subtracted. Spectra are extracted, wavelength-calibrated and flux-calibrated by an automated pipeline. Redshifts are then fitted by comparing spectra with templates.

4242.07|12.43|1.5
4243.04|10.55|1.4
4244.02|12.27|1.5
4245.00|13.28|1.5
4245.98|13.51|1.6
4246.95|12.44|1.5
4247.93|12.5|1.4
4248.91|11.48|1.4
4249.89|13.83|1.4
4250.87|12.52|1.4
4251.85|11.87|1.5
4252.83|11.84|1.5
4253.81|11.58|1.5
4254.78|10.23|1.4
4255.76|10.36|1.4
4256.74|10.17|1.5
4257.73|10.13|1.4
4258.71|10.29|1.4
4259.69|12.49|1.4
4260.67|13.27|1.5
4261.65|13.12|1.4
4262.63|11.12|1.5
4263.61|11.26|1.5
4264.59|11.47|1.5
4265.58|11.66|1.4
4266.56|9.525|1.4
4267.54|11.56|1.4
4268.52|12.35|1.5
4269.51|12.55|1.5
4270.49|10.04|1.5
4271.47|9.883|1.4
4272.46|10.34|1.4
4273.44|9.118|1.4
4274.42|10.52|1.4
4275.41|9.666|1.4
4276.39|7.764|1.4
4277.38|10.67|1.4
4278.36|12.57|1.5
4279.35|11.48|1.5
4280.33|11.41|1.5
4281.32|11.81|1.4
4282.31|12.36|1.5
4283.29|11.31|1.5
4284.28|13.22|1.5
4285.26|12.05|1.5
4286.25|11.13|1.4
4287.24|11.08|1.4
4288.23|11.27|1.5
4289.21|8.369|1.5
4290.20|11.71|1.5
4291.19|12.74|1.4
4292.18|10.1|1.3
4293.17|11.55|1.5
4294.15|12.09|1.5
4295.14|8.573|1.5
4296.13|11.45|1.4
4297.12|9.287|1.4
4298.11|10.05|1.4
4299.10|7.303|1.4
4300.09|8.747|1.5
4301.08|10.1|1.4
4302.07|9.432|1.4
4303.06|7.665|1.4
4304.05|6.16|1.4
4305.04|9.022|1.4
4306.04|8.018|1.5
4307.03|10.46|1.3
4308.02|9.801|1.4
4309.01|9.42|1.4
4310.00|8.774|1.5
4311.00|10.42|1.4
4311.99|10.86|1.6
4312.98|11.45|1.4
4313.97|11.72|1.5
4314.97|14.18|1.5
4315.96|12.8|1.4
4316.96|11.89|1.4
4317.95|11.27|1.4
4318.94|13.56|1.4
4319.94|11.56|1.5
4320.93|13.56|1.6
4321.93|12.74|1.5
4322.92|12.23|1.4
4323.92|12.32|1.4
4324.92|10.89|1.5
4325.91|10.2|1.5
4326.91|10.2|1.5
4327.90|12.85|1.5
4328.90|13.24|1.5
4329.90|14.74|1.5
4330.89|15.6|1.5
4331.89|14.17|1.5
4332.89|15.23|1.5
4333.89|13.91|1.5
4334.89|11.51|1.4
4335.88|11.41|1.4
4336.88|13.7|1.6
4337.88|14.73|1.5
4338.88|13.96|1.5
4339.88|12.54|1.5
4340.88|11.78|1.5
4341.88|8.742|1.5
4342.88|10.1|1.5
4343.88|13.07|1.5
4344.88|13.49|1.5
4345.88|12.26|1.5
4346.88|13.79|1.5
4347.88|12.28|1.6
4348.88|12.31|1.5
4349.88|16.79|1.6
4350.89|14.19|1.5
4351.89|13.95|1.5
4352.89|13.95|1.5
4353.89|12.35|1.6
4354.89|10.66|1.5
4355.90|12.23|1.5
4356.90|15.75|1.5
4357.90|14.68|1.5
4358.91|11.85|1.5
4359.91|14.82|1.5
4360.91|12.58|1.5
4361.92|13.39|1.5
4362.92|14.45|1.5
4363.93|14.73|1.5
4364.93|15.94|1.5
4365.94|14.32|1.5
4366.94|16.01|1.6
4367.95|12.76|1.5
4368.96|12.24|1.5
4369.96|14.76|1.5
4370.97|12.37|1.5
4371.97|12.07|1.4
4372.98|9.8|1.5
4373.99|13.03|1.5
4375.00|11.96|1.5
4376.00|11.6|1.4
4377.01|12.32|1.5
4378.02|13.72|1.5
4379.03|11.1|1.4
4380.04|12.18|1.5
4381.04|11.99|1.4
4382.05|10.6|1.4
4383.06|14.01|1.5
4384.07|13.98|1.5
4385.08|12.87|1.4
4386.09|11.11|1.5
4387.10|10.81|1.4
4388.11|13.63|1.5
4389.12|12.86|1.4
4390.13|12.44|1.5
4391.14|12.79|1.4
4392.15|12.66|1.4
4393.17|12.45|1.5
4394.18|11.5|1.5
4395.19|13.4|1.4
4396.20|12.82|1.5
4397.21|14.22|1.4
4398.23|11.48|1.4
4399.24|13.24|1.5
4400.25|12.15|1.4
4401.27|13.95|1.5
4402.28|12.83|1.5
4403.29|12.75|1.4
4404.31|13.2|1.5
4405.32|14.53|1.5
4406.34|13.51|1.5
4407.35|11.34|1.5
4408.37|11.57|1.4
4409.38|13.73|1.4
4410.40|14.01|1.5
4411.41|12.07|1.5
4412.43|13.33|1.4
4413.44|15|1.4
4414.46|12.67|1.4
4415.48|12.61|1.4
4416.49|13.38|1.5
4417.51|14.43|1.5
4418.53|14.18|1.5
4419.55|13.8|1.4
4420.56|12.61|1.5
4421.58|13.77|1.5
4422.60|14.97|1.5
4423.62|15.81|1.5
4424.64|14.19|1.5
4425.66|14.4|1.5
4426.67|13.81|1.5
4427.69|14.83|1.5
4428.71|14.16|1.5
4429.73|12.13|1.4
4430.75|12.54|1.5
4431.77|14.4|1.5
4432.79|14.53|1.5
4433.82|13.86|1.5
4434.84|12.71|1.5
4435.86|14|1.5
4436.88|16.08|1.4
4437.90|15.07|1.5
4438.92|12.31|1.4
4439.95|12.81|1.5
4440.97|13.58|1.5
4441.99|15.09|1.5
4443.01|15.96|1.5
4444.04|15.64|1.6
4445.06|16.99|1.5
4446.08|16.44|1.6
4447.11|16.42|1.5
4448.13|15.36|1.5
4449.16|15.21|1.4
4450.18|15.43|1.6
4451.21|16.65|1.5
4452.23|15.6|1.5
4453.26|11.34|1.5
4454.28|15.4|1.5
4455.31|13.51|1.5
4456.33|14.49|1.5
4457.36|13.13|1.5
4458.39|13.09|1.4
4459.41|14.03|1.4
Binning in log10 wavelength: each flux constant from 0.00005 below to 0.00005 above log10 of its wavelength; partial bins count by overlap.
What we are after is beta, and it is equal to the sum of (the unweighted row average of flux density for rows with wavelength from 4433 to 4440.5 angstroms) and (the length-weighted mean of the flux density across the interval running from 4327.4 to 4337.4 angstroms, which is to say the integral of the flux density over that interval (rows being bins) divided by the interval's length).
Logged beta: 27.5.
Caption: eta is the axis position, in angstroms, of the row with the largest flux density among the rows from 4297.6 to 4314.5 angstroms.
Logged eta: 4313.97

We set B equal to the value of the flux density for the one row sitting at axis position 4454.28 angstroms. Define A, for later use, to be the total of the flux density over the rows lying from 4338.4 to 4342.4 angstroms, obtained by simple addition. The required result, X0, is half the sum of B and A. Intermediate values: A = 47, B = 15.4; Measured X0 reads 31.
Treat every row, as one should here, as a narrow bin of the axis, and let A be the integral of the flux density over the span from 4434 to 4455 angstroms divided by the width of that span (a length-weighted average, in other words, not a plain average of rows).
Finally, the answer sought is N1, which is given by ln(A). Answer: 2.70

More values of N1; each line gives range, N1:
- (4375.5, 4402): 2.53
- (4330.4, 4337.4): 2.61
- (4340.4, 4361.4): 2.56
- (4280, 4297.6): 2.42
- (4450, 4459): 2.66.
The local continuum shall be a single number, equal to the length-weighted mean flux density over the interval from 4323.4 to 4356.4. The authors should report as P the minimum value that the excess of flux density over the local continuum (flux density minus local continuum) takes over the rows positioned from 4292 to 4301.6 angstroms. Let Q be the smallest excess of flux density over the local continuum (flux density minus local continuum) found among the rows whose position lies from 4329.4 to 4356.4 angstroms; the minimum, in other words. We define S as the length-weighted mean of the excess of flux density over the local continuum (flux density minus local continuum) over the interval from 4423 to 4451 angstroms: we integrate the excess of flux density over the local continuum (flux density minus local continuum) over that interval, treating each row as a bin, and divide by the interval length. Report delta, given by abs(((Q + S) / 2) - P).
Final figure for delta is 4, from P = -5.5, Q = -4.1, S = 1.8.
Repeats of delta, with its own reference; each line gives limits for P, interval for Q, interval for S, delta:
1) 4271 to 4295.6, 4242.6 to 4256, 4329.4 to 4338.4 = 4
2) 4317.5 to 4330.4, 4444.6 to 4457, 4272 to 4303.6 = 1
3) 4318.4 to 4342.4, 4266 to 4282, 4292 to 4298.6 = 0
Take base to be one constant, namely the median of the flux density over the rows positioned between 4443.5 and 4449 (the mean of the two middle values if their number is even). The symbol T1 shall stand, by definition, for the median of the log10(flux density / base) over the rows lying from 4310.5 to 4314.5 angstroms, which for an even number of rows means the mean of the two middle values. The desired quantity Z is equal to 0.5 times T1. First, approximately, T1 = -0.168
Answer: -0.084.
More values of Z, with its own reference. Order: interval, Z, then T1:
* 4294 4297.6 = -0.101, -0.202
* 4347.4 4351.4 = -0.047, -0.094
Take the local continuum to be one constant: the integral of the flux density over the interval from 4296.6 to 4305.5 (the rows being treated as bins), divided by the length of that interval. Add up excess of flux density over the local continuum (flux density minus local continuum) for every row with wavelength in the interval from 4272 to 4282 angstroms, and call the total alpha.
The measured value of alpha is 19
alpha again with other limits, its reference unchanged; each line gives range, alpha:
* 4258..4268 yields 29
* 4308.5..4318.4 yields 26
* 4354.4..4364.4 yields 49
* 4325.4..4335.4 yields 45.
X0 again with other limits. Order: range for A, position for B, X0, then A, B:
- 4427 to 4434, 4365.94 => 55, 96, 14.32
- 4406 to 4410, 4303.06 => 29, 50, 7.665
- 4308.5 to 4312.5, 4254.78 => 25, 39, 10.23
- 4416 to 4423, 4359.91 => 56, 97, 14.82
